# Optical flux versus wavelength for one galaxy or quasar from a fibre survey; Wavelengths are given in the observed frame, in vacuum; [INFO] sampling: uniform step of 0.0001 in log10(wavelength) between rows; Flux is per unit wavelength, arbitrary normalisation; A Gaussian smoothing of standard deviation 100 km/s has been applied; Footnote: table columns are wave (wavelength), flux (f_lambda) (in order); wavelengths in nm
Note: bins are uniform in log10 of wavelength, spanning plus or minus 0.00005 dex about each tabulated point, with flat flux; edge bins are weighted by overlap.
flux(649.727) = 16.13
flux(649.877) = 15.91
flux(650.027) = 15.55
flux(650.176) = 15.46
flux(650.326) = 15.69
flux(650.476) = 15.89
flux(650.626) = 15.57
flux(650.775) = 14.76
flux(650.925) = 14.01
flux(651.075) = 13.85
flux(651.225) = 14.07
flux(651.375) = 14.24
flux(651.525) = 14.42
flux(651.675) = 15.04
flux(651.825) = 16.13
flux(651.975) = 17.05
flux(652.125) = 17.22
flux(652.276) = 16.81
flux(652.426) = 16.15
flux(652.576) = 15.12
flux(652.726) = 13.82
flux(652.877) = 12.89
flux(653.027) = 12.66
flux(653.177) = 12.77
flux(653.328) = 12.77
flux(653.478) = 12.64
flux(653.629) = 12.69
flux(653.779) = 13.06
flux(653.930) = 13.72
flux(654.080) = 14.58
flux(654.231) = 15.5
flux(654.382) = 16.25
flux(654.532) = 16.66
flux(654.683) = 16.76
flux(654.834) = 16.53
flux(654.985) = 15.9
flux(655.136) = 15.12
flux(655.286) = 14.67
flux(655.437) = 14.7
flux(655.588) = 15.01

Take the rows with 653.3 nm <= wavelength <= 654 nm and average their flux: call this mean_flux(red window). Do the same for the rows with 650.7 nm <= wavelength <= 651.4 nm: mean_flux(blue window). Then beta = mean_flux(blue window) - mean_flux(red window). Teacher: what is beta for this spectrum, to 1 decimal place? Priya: 1.2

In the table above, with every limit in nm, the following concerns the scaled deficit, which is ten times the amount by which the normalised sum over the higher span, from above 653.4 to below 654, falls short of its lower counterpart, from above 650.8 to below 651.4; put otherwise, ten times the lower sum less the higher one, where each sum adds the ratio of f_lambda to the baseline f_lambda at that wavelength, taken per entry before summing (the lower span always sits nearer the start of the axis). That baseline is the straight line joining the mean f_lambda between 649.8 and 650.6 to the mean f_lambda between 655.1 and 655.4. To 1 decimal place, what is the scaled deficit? 1.7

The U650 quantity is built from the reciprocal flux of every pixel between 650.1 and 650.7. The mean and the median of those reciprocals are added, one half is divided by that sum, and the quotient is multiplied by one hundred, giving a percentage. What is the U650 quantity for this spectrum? 391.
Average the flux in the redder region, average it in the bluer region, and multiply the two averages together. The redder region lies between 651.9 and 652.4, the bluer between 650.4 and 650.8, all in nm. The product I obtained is 262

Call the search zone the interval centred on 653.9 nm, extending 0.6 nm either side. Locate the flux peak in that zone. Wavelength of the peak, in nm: 654.382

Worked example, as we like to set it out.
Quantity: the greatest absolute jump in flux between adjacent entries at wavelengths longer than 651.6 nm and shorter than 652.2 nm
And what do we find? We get 1.1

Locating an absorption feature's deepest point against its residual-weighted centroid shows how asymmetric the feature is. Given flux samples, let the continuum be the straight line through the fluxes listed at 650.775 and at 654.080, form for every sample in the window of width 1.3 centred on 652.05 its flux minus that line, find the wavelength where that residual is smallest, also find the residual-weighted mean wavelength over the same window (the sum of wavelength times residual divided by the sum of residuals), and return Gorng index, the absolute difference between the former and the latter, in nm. 0.62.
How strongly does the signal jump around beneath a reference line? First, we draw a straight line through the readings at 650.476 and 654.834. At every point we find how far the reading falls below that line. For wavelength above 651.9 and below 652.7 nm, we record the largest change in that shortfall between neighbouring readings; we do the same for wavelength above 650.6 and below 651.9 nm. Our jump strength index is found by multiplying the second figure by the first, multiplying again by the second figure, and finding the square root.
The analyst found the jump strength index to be 1.10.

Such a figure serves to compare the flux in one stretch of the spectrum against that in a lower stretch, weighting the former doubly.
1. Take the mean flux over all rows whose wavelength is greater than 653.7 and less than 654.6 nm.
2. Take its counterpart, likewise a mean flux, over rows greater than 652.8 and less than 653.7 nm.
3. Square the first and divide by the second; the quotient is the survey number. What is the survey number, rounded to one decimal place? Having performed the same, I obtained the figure 17.6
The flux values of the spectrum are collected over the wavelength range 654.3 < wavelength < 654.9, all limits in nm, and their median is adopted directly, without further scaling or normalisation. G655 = 16.6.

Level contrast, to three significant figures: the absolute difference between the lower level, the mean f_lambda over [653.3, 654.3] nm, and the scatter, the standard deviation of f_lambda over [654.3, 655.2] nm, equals 13.0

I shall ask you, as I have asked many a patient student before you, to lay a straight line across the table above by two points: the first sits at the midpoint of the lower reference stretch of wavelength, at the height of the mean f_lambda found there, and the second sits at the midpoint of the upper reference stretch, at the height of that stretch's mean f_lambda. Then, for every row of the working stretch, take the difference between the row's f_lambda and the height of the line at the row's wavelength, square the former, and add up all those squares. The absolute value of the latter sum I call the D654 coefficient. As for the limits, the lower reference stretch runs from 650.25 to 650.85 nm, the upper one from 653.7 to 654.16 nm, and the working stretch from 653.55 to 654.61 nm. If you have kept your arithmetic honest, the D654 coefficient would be 24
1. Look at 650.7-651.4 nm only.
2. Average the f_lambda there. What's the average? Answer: 14.2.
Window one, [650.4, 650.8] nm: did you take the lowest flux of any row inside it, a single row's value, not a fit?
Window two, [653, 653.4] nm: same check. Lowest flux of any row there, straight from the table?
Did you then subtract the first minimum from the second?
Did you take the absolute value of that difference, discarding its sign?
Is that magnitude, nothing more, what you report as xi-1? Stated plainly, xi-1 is 2.1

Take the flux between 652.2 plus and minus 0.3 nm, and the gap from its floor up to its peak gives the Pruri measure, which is 1.1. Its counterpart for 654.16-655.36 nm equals 2.1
